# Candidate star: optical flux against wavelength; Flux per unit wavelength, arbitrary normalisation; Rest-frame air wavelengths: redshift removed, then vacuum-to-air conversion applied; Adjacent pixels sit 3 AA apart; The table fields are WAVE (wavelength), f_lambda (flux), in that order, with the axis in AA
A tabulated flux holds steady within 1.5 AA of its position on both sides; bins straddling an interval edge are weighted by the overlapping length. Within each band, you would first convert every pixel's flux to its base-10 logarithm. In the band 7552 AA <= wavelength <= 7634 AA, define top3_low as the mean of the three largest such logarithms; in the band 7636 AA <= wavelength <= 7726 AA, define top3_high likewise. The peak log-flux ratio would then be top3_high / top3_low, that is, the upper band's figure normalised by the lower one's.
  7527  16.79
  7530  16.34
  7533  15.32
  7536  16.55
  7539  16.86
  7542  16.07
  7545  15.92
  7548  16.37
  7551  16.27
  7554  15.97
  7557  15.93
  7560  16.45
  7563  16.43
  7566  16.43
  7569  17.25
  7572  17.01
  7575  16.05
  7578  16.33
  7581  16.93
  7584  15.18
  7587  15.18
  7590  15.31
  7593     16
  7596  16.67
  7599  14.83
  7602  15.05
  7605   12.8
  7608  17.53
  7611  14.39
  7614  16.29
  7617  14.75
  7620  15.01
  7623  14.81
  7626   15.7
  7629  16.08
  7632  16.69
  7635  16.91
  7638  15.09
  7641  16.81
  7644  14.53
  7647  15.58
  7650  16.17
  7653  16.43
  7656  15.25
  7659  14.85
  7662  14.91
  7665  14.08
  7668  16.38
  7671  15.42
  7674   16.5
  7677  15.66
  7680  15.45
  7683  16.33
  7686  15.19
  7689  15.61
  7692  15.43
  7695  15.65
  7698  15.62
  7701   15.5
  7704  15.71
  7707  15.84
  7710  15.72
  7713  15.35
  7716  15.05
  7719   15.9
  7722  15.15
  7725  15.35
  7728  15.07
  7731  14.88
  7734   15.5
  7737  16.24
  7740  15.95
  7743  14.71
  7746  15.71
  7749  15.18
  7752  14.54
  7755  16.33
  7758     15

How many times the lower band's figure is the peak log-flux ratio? 0.9858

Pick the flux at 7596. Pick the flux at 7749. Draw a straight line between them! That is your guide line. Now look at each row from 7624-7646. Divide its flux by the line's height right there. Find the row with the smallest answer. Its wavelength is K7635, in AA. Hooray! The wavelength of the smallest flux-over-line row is 7644 AA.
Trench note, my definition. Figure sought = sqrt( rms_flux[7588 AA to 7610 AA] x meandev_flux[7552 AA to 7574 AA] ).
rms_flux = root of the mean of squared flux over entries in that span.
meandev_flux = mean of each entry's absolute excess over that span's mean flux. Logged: 2.4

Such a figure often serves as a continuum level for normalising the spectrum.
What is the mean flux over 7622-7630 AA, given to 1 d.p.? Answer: 15.5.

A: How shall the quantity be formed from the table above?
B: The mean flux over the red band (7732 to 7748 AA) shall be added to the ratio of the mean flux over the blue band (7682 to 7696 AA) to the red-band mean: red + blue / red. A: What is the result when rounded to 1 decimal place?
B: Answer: 16.6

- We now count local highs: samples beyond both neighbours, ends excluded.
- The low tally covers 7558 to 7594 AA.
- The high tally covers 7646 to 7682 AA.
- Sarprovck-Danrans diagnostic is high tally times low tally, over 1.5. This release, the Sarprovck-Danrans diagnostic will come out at 5.3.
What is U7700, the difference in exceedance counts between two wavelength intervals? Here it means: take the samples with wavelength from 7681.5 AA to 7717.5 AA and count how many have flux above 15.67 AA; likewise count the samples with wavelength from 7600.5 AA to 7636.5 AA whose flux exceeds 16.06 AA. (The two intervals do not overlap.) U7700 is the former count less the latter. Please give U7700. -1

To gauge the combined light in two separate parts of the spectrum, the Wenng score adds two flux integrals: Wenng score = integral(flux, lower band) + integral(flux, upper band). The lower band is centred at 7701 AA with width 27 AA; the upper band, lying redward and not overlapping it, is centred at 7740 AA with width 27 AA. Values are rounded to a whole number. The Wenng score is 835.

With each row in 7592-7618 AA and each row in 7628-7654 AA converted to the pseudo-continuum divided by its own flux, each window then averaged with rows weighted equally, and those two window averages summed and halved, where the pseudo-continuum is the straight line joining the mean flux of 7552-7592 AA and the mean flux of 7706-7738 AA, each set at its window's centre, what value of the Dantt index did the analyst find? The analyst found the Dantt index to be 1.02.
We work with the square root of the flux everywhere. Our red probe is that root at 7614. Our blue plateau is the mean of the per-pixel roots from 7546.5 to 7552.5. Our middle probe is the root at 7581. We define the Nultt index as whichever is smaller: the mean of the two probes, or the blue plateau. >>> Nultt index 4.04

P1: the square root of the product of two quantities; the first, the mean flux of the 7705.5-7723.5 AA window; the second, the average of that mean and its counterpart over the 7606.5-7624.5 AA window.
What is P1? 15.5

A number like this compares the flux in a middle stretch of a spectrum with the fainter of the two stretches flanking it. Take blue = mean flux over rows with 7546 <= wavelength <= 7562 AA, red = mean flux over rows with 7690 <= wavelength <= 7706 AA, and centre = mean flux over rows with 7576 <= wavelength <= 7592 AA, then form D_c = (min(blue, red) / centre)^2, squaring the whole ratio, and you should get 0.97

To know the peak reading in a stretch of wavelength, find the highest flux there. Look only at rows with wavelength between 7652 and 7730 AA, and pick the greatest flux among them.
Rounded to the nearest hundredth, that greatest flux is 16.50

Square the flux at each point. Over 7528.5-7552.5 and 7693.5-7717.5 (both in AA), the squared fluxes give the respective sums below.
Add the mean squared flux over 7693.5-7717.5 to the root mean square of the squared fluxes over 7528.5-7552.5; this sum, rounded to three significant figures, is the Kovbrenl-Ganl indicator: 505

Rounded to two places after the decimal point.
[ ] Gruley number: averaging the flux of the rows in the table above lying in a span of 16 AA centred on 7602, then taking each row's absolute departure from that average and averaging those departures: 1.38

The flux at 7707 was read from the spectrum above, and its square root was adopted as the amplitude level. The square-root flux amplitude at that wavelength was 3.98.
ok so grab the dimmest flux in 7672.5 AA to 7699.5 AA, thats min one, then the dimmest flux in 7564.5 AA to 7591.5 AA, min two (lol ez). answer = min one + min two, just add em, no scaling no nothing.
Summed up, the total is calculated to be 30.4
